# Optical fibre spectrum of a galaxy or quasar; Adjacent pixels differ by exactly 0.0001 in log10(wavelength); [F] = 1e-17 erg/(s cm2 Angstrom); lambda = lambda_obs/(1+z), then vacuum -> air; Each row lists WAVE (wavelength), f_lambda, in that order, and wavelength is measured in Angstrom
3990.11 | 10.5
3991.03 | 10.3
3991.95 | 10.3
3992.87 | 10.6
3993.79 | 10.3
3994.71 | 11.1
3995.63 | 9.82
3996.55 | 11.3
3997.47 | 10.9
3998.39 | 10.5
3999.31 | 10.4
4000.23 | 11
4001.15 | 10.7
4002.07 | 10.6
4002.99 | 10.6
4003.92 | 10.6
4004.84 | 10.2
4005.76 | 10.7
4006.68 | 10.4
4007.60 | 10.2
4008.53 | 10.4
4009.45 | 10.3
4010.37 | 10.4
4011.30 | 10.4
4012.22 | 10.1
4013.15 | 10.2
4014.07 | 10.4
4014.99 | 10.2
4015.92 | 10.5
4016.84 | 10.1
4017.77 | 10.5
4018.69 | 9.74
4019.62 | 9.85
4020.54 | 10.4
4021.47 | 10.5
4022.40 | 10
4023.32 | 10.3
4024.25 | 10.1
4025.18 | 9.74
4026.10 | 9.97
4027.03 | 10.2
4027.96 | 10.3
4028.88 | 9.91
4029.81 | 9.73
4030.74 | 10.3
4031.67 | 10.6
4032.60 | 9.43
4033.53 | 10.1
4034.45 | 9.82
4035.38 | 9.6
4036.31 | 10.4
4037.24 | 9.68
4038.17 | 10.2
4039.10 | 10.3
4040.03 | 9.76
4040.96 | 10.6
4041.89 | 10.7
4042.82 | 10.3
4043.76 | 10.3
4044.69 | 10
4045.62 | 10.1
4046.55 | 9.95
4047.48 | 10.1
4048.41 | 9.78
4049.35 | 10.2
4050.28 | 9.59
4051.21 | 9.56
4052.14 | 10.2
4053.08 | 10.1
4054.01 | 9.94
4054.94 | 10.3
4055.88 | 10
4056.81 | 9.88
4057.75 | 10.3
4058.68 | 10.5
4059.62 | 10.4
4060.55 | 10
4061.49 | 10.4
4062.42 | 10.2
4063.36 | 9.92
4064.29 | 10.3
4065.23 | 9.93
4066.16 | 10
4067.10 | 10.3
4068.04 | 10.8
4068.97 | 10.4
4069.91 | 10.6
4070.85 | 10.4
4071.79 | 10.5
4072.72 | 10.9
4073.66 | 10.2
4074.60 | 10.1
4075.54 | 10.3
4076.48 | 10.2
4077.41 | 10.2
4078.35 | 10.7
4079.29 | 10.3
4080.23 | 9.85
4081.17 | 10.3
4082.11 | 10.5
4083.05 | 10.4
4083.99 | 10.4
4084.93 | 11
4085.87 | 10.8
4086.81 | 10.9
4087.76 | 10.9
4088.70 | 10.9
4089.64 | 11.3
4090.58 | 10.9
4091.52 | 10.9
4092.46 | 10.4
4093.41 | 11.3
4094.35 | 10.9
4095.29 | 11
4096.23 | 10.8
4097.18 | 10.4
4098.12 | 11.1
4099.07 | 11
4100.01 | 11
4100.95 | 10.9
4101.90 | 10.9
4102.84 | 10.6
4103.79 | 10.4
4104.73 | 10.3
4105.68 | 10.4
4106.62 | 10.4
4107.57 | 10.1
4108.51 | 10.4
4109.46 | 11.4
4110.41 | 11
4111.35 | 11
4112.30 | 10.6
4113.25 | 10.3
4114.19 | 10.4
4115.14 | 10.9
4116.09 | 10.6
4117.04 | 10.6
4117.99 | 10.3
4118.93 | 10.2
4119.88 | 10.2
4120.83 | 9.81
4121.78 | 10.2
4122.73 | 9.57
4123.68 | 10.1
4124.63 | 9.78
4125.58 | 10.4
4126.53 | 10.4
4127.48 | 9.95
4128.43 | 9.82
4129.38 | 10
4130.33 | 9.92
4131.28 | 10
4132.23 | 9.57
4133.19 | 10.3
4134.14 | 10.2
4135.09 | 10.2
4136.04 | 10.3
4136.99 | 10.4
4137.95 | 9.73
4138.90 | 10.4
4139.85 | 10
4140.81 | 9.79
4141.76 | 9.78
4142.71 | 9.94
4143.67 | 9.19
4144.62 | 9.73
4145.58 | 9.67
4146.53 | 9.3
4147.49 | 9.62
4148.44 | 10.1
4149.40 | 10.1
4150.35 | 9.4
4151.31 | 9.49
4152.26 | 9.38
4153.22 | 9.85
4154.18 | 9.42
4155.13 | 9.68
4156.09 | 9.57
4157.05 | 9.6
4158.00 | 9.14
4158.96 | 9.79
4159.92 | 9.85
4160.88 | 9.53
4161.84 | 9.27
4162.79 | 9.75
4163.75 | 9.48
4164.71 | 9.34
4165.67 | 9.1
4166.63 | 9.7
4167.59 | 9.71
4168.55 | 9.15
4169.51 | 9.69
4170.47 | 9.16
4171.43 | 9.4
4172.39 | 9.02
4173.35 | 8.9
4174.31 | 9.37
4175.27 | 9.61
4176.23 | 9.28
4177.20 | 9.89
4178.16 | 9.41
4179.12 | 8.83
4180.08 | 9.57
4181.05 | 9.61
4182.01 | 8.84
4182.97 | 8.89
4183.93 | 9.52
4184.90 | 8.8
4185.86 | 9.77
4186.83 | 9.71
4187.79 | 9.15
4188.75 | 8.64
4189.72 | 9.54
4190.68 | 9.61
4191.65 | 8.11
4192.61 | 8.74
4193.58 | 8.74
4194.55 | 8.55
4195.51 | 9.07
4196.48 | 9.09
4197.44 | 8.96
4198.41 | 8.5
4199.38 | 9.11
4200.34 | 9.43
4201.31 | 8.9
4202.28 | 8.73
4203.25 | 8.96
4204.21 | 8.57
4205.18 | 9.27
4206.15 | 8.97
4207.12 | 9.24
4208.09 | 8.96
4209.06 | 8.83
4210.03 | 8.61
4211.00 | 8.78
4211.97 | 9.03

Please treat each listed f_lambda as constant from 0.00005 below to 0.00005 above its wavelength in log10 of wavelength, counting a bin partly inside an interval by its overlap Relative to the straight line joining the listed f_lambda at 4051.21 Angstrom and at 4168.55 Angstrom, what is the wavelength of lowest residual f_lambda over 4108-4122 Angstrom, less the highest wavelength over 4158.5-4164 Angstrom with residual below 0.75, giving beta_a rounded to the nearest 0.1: -42.9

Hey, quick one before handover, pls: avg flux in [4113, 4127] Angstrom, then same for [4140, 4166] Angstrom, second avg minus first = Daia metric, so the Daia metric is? -0.7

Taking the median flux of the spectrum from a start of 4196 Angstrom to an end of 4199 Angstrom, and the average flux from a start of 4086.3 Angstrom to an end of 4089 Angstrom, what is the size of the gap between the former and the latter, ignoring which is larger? 1.9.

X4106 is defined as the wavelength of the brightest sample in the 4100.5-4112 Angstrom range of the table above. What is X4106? 4109.46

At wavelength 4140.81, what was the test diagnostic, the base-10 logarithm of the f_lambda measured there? 0.991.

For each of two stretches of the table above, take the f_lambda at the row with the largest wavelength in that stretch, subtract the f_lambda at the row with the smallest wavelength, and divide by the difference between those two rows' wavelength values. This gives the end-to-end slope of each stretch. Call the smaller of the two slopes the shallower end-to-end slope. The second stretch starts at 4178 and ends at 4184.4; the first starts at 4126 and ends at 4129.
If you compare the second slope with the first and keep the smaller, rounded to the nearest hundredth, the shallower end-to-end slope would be -0.31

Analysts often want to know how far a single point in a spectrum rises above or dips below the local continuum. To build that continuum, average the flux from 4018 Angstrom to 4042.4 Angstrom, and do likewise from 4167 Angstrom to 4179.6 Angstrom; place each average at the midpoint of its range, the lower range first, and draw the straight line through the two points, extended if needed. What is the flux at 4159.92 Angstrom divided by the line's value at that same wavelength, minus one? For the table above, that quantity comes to 0.05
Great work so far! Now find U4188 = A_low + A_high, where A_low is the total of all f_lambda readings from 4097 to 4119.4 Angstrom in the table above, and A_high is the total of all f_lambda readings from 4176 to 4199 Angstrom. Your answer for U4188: 474.0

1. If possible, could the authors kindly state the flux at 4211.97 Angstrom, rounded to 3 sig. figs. 9.03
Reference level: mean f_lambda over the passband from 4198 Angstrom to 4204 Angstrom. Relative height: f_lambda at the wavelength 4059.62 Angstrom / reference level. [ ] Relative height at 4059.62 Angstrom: 1.16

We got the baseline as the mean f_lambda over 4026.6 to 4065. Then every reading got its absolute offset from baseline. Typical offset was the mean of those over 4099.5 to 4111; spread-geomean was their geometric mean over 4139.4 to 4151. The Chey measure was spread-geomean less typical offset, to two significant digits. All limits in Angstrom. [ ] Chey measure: -0.38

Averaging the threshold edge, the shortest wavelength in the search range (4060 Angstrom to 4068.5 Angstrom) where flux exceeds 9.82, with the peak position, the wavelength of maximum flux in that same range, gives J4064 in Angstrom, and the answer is 4064.3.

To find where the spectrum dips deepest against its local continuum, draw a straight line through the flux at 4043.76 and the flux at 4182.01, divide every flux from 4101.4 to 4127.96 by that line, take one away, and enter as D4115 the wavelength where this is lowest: 4122.73 Angstrom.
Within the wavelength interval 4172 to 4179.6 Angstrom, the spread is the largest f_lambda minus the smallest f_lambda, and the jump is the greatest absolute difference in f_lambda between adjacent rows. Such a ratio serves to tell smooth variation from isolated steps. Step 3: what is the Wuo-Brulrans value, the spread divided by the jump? 1.74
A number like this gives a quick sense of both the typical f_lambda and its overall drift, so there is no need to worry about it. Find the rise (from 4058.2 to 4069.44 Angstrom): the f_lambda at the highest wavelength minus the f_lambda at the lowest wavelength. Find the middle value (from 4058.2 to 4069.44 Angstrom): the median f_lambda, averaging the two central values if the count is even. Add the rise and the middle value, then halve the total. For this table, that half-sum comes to 5.10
